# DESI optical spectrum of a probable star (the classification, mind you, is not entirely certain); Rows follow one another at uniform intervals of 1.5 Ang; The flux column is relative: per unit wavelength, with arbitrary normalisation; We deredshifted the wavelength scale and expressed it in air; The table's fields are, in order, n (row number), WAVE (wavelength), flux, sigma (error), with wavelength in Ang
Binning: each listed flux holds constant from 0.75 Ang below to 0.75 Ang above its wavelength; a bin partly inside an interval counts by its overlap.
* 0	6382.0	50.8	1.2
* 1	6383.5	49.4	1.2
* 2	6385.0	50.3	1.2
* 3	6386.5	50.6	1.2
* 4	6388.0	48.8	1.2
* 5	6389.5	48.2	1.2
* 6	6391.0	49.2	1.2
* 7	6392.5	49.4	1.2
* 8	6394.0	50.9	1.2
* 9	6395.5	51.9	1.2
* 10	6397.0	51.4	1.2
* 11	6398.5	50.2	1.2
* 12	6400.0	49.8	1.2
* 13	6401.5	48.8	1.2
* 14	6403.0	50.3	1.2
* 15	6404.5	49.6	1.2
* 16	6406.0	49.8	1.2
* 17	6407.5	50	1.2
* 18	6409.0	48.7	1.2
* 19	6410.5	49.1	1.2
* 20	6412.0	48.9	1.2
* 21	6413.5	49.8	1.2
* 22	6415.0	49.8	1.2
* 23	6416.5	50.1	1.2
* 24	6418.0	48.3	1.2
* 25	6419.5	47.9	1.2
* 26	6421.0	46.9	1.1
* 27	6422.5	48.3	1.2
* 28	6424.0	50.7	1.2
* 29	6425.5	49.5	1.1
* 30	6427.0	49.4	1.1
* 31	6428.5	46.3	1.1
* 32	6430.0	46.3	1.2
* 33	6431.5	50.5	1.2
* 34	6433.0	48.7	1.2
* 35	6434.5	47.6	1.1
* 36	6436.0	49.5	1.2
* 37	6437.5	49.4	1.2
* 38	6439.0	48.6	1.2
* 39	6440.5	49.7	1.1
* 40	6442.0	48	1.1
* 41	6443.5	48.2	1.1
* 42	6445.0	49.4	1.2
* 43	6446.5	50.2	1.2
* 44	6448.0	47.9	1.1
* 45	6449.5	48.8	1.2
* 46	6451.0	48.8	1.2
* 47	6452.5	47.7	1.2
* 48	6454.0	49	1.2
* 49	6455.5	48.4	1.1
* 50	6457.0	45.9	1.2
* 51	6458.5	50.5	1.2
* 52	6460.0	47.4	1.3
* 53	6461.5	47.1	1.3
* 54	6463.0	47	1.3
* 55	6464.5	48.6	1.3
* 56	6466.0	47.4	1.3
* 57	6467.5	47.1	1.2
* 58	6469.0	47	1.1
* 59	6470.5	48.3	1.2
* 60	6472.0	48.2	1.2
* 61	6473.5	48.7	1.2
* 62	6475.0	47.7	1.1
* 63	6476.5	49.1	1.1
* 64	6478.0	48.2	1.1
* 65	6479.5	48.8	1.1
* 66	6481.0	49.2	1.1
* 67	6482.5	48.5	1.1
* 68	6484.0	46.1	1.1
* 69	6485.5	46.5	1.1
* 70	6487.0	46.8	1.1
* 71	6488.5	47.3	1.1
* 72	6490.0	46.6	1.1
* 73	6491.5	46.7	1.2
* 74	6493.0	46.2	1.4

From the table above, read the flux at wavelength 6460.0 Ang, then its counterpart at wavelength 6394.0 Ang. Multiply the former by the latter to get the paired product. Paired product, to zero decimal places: 2413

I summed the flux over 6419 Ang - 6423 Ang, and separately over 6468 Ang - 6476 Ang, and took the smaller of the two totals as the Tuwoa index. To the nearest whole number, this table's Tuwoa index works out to 143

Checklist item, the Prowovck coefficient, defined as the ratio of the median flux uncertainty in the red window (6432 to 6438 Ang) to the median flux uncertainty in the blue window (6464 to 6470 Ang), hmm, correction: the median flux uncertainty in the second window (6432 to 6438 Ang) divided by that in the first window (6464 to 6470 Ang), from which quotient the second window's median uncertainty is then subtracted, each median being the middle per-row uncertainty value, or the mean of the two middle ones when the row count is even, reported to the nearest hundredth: -0.24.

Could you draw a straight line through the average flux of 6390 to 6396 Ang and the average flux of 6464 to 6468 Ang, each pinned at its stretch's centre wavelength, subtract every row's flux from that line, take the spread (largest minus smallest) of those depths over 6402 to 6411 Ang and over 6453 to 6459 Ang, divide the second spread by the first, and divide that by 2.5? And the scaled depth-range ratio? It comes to 1.3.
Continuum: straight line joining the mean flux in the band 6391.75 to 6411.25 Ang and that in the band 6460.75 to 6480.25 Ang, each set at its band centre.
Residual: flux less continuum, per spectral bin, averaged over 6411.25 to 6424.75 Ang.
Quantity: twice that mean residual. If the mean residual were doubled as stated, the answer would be -1.1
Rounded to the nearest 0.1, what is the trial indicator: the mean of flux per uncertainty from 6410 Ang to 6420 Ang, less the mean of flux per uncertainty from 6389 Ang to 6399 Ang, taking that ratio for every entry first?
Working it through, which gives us -0.9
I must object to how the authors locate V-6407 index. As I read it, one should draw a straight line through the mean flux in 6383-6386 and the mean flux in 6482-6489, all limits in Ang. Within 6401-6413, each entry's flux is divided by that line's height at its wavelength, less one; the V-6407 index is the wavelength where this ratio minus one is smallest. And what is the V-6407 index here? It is 6401.5 Ang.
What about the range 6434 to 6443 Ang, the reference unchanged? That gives 6434.5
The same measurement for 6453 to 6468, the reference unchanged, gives 6457.0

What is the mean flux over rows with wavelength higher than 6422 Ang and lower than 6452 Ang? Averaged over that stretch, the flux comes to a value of 48.8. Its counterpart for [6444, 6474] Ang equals 48.2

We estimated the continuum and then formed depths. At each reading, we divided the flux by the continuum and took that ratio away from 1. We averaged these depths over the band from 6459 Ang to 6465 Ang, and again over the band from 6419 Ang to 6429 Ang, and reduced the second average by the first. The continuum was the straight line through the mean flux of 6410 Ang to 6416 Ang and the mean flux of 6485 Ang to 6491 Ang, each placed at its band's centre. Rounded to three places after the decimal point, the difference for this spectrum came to 0.009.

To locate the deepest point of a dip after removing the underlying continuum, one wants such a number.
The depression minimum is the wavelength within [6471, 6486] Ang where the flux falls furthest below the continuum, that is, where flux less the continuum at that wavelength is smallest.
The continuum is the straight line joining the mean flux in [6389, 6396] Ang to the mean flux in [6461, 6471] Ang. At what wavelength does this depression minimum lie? 6484.0 Ang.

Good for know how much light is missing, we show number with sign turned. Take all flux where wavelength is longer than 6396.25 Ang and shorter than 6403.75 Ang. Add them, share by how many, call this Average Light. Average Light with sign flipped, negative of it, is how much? -50.1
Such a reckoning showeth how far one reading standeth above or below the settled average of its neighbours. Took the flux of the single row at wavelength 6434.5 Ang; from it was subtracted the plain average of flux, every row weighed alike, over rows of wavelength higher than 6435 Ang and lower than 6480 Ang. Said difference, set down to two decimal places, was -0.75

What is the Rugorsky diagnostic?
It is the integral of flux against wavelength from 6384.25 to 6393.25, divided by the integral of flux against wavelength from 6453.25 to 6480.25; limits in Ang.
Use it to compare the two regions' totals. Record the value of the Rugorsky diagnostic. 0.3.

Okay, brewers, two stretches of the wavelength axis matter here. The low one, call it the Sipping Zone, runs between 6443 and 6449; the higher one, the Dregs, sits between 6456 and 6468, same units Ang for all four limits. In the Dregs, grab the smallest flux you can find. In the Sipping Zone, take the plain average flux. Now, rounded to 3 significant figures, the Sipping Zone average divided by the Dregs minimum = 1.07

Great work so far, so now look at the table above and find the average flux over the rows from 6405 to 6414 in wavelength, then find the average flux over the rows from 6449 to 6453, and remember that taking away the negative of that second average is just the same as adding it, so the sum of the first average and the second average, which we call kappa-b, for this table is 97.8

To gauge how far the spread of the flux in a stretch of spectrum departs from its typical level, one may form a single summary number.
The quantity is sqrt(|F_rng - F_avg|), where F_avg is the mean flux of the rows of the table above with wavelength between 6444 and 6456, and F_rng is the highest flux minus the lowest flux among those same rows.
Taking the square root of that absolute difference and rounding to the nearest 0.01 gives 6.80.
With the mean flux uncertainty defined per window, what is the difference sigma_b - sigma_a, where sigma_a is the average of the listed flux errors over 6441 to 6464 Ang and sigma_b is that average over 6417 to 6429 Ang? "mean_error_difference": -0.04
